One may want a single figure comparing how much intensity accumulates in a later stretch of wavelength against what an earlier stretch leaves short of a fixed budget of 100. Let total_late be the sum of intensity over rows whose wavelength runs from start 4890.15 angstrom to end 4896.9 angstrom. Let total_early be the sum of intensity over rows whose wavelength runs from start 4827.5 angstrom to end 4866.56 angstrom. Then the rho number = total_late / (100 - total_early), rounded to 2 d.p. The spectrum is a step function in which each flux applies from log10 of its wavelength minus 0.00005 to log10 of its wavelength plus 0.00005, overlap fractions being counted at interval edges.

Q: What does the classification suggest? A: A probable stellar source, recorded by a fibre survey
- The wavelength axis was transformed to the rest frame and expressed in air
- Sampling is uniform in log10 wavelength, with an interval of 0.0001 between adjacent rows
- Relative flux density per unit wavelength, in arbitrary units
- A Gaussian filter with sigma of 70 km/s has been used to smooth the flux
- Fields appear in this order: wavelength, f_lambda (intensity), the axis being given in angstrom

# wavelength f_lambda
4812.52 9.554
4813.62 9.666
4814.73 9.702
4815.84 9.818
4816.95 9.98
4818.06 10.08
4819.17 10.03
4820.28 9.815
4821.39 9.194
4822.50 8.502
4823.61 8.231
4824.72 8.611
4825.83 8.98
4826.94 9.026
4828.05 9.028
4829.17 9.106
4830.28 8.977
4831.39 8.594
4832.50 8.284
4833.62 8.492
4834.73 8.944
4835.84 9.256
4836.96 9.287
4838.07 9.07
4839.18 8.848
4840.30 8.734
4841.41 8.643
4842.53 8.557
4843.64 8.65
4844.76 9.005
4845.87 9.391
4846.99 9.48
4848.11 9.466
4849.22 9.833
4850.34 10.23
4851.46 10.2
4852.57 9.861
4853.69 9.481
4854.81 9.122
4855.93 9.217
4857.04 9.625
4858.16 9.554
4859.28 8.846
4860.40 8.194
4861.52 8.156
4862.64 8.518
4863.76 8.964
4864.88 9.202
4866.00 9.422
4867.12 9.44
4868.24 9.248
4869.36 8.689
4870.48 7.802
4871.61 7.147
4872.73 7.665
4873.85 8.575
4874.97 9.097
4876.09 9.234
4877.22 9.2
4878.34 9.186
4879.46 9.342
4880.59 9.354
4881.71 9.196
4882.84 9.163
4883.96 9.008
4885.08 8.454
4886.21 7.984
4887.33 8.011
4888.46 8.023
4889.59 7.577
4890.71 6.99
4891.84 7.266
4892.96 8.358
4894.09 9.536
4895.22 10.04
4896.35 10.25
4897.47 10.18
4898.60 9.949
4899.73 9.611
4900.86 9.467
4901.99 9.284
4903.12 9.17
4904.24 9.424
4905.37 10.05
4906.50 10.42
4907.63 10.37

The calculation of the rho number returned -0.24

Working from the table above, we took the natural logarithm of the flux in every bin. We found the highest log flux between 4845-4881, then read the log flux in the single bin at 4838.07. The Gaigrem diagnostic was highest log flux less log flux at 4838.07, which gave 0.12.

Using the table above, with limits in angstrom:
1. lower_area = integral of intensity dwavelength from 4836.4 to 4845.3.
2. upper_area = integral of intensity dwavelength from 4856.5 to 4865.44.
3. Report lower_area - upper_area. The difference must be -0.6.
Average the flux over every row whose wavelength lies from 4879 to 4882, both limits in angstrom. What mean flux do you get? 9.30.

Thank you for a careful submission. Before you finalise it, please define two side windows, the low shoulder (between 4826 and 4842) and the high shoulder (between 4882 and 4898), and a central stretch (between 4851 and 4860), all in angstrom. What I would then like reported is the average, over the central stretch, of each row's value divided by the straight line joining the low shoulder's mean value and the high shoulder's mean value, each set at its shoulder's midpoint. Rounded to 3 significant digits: 1.08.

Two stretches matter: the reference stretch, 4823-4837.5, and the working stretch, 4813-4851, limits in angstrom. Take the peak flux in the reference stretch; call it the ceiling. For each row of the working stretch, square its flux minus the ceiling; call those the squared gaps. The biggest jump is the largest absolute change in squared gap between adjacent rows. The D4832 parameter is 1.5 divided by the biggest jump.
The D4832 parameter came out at 2.3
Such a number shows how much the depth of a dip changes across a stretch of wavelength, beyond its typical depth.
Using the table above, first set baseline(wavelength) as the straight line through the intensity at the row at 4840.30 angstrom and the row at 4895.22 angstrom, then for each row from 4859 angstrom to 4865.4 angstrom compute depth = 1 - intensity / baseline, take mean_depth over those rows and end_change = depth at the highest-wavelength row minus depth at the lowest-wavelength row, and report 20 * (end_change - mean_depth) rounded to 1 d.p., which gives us -1.8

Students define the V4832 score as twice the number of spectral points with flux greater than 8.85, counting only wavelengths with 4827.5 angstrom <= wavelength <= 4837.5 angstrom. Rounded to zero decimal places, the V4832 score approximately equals 12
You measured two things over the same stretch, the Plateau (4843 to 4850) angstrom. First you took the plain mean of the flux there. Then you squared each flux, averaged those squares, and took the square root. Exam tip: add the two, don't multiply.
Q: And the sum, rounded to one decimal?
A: 18.6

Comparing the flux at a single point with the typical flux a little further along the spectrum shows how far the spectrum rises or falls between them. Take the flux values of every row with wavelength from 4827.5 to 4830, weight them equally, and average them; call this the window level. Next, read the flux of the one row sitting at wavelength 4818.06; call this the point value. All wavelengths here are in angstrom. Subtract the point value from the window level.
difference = -1.0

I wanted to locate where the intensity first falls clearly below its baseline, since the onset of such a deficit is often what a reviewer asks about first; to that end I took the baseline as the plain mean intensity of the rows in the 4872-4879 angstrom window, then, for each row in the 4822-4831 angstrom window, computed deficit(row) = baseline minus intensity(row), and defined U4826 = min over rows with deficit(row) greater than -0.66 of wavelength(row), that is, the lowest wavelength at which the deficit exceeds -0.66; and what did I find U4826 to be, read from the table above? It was 4822.50 angstrom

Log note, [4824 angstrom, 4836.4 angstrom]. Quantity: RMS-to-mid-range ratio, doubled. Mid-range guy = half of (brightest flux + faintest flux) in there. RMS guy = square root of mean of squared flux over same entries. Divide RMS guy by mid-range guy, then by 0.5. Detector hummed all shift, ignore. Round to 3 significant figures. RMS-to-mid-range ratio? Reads 2.02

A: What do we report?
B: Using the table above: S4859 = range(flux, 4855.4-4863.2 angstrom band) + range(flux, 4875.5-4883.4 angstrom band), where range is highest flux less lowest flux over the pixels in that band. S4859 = 1.66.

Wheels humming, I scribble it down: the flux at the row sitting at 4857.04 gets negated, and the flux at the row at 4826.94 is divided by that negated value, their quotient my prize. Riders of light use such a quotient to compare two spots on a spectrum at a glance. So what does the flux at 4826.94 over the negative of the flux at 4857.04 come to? -0.94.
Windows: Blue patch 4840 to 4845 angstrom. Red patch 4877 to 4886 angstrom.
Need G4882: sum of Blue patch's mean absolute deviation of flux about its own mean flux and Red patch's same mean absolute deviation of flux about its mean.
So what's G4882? 0.31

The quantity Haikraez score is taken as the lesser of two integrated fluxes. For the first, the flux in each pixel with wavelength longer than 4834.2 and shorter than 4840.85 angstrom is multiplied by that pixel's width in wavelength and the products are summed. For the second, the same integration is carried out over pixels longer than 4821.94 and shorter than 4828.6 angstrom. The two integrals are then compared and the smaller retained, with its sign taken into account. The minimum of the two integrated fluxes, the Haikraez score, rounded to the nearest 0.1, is 58.2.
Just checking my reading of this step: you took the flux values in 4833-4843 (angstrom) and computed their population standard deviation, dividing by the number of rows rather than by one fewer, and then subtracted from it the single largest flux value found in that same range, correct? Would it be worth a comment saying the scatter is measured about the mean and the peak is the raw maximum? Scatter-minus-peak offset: -9.01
